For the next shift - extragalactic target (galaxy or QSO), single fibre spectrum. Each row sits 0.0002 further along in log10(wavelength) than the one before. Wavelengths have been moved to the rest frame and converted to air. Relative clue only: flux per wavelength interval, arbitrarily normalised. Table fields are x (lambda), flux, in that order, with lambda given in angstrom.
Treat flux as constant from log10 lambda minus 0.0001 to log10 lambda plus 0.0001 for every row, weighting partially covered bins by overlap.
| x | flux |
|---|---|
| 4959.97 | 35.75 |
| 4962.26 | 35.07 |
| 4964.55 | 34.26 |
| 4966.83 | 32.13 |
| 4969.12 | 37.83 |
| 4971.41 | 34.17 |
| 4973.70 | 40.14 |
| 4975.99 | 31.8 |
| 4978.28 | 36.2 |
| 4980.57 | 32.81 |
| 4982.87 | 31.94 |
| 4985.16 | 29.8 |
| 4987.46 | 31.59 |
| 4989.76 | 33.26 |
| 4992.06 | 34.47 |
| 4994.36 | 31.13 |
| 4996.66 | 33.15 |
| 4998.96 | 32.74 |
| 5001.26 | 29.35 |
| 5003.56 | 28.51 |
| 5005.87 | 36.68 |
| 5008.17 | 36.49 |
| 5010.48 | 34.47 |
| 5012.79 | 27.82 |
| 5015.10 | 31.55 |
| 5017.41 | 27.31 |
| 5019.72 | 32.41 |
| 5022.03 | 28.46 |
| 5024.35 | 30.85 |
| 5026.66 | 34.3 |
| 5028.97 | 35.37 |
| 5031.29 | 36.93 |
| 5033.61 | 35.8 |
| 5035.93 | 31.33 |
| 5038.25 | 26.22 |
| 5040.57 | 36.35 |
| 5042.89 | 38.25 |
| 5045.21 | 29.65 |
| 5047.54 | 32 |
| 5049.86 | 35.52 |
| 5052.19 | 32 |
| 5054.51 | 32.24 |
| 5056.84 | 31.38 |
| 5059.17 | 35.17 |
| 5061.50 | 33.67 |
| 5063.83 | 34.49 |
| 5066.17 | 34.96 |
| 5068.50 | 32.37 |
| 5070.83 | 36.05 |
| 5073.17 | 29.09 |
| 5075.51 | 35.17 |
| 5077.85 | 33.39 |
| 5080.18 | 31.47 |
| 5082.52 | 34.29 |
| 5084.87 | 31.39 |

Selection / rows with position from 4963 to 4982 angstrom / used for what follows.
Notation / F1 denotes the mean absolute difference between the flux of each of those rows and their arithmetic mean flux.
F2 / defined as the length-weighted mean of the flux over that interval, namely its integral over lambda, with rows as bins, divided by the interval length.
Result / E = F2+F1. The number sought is 37.2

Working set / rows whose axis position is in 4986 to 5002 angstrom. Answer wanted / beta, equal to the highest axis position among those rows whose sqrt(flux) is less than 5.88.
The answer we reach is 5001.26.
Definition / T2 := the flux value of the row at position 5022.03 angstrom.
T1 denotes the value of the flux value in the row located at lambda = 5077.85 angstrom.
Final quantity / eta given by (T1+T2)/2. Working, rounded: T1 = 33.39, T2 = 28.46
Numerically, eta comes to 30.9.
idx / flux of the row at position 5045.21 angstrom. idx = 29.65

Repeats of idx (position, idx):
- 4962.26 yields 35.07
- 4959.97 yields 35.75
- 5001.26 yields 29.35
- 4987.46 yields 31.59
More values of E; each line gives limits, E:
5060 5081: 35.1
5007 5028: 34.2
